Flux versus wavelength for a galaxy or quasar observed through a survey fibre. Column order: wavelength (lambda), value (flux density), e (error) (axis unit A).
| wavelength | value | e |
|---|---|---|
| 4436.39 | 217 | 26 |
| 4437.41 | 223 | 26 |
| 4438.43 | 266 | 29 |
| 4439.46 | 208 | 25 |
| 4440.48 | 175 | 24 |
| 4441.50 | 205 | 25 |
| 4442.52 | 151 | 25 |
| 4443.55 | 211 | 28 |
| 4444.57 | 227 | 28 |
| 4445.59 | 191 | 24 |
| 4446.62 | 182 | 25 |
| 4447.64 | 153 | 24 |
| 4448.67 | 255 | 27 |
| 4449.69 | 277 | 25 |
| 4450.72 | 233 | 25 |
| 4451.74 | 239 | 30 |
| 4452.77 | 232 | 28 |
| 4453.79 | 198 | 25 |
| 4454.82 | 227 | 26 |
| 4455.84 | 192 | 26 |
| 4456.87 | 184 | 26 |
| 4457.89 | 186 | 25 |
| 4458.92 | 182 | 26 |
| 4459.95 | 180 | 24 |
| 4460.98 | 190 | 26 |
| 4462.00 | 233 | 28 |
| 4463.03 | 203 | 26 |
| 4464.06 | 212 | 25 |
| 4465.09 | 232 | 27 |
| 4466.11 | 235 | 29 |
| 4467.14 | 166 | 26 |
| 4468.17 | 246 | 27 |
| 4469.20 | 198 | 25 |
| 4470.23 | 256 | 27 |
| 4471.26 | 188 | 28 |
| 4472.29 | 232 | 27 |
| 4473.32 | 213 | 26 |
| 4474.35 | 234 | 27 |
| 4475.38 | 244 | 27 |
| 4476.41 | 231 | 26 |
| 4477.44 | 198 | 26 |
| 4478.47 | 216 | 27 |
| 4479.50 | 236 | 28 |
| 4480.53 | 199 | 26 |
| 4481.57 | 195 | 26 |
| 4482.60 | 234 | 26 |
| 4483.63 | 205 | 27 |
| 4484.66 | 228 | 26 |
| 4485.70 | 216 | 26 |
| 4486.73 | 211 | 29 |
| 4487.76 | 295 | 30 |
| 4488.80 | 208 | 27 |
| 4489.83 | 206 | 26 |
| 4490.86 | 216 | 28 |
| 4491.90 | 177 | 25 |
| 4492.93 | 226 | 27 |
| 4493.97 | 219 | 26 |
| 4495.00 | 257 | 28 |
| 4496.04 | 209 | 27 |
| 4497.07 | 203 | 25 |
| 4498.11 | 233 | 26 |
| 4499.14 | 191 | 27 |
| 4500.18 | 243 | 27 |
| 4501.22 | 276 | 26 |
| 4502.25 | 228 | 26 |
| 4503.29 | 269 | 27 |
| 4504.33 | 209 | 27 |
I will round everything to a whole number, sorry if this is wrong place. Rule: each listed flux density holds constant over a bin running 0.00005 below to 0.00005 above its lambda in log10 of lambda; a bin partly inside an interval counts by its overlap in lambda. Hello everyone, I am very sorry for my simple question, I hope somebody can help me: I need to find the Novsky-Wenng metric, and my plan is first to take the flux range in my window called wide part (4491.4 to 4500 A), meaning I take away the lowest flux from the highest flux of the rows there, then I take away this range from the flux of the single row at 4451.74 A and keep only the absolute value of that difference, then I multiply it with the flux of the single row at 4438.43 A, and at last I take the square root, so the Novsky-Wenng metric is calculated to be 206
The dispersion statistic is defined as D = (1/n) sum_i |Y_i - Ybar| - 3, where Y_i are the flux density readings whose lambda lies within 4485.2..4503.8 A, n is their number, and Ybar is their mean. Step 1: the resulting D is 20.7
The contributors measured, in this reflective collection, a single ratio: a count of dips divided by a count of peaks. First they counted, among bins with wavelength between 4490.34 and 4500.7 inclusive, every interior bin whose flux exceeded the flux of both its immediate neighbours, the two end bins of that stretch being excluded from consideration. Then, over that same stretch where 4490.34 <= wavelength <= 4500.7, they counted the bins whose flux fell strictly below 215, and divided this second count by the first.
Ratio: 1.3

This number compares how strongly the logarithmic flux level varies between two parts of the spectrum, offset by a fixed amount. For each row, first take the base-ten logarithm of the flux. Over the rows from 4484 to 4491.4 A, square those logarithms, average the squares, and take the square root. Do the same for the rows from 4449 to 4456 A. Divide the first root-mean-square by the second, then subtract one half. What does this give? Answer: 0.498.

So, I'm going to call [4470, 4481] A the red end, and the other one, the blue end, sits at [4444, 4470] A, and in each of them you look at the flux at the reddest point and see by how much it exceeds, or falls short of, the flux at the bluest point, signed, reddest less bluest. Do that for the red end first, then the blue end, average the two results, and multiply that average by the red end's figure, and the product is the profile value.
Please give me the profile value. 2451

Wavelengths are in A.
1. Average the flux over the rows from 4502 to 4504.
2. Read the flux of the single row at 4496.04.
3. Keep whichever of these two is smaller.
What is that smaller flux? 209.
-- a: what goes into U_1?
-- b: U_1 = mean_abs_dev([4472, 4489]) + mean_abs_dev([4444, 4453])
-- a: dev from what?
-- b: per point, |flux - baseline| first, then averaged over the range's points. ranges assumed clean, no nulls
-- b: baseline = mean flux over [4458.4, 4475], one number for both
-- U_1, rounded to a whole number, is 51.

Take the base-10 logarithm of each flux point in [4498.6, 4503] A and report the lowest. 2.28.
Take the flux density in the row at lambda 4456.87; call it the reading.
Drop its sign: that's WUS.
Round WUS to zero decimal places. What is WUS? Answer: 184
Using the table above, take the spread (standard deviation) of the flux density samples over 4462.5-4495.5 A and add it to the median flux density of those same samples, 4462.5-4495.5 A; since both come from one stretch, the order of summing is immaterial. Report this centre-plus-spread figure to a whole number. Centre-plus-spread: 241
